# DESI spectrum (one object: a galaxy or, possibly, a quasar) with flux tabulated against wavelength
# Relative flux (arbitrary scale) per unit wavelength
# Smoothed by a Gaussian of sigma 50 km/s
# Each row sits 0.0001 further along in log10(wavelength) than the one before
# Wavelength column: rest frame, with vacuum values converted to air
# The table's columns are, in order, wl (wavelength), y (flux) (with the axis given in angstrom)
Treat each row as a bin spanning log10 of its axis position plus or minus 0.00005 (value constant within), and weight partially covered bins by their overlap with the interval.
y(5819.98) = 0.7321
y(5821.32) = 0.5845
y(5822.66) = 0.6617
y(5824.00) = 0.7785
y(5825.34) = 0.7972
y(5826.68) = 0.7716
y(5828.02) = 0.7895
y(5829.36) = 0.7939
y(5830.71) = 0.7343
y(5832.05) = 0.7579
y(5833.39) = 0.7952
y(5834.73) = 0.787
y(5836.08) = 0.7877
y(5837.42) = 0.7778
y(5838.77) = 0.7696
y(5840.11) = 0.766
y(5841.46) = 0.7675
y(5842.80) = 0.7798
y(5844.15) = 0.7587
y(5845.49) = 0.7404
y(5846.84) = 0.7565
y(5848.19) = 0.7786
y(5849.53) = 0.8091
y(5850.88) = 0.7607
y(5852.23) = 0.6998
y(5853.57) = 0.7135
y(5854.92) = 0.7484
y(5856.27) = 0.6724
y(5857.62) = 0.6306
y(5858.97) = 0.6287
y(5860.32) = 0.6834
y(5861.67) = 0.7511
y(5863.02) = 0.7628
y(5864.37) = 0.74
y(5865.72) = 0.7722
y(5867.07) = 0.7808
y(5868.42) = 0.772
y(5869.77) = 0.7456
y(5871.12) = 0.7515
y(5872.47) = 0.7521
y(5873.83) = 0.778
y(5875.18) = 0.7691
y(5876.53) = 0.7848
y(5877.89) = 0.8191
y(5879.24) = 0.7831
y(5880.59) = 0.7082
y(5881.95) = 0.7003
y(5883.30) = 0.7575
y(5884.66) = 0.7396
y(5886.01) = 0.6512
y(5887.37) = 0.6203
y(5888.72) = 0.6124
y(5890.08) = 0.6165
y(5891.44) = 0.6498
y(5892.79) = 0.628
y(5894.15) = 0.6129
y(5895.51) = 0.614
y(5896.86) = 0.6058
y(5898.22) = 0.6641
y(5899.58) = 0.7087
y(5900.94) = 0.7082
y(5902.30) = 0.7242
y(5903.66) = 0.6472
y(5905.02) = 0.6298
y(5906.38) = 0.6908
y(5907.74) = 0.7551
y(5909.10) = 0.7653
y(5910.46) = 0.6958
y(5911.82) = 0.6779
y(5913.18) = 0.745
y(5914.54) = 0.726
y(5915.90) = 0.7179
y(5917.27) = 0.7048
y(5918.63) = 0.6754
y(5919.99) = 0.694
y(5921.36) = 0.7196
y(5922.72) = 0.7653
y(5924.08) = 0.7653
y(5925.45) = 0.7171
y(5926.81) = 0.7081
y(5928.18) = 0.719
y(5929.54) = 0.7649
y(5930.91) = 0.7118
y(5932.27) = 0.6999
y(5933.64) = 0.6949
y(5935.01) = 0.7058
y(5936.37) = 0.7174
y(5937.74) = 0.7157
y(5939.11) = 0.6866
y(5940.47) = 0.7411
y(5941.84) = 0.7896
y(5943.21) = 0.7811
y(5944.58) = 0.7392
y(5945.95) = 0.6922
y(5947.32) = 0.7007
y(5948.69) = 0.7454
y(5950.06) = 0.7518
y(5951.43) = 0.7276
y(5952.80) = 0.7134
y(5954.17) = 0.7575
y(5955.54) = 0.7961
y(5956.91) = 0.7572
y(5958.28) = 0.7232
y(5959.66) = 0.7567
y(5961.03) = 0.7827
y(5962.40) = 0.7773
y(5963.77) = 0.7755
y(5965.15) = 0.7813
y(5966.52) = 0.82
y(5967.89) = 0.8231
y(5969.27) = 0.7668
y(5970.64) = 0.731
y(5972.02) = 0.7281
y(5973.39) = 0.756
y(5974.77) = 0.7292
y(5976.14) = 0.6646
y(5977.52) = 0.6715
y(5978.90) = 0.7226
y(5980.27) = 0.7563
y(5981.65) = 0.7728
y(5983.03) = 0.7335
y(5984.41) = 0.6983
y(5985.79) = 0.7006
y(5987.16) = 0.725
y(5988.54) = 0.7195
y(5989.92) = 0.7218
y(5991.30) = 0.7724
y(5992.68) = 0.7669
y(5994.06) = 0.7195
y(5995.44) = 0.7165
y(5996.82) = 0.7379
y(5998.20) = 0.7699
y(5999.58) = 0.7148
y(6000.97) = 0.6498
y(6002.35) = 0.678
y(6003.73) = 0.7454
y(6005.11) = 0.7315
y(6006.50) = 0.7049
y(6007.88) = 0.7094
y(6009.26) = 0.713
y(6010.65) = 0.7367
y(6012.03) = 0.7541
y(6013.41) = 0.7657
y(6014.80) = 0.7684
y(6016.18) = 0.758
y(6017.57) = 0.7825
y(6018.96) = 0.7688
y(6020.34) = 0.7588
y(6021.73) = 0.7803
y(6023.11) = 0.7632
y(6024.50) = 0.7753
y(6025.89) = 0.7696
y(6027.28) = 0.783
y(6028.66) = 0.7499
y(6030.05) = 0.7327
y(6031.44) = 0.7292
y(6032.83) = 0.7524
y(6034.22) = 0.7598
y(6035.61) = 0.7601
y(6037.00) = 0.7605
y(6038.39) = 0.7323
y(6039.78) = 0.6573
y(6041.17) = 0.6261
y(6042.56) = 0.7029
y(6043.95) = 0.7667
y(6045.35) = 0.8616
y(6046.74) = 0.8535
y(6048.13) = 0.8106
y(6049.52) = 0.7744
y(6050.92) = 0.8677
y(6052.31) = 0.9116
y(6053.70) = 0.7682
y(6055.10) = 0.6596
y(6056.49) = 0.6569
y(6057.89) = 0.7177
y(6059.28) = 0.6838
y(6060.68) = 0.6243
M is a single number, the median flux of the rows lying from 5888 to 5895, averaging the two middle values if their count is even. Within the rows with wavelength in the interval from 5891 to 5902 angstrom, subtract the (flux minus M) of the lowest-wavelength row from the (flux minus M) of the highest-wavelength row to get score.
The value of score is 0.06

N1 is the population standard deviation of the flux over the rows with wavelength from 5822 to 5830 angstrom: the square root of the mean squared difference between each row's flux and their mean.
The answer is 0.047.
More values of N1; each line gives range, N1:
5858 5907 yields 0.064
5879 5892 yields 0.059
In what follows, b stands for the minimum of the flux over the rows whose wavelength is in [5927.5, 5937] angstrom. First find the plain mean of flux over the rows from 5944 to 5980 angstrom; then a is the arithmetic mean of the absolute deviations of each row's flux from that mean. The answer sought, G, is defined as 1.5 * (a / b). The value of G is 0.068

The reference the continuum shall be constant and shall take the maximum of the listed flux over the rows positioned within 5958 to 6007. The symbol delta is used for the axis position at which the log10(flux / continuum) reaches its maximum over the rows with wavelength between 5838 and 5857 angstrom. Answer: 5849.53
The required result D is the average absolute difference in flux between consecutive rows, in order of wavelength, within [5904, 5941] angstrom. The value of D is 0.0285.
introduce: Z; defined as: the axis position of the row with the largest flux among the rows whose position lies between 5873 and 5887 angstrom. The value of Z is 5877.89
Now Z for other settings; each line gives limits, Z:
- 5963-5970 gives 5967.89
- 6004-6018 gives 6017.57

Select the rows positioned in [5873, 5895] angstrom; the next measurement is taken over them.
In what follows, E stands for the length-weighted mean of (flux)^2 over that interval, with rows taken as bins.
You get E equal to 0.50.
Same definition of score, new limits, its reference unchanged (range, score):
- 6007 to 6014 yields 0.06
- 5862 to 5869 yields 0.01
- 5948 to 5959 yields -0.02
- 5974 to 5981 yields 0.03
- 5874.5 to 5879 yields 0.05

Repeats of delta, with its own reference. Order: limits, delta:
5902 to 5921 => 5909.10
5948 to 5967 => 5966.52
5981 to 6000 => 5981.65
